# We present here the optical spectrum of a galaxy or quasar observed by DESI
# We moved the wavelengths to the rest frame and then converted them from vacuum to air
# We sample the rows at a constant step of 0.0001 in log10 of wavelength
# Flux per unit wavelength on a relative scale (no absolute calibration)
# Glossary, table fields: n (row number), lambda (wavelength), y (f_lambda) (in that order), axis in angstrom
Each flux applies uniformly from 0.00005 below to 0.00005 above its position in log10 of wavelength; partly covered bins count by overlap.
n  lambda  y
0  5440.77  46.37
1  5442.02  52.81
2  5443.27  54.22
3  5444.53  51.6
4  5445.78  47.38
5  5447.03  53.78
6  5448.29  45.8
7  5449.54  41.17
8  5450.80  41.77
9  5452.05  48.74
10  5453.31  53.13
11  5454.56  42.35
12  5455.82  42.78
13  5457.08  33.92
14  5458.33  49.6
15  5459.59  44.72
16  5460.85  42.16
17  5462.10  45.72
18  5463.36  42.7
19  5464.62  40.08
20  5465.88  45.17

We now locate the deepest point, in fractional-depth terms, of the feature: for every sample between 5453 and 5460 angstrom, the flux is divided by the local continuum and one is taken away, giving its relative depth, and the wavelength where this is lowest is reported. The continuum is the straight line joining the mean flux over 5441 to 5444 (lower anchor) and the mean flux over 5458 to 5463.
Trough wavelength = 5457.08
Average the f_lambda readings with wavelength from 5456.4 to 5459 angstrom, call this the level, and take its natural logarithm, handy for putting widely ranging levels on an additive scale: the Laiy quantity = 3.73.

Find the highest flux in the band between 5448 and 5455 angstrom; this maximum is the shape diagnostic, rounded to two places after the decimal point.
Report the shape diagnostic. 53.13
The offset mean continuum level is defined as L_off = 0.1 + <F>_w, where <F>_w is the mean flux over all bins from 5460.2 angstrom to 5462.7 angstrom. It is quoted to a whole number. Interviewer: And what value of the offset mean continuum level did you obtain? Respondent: 44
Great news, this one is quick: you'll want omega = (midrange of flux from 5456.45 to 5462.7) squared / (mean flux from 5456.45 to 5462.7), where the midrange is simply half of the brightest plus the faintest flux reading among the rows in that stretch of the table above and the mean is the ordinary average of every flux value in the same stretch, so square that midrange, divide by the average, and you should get 40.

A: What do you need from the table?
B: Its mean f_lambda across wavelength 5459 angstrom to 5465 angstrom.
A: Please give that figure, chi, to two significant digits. 43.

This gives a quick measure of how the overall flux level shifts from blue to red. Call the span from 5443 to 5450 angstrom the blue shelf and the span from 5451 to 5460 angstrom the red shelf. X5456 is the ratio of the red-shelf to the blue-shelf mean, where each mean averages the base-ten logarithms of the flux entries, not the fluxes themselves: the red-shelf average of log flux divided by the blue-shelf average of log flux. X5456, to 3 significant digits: 0.977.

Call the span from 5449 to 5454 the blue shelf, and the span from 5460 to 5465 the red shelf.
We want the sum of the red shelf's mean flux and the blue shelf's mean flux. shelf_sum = 89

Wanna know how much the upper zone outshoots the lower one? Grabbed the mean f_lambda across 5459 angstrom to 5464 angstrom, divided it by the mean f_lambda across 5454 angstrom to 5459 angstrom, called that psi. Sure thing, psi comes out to 1.04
